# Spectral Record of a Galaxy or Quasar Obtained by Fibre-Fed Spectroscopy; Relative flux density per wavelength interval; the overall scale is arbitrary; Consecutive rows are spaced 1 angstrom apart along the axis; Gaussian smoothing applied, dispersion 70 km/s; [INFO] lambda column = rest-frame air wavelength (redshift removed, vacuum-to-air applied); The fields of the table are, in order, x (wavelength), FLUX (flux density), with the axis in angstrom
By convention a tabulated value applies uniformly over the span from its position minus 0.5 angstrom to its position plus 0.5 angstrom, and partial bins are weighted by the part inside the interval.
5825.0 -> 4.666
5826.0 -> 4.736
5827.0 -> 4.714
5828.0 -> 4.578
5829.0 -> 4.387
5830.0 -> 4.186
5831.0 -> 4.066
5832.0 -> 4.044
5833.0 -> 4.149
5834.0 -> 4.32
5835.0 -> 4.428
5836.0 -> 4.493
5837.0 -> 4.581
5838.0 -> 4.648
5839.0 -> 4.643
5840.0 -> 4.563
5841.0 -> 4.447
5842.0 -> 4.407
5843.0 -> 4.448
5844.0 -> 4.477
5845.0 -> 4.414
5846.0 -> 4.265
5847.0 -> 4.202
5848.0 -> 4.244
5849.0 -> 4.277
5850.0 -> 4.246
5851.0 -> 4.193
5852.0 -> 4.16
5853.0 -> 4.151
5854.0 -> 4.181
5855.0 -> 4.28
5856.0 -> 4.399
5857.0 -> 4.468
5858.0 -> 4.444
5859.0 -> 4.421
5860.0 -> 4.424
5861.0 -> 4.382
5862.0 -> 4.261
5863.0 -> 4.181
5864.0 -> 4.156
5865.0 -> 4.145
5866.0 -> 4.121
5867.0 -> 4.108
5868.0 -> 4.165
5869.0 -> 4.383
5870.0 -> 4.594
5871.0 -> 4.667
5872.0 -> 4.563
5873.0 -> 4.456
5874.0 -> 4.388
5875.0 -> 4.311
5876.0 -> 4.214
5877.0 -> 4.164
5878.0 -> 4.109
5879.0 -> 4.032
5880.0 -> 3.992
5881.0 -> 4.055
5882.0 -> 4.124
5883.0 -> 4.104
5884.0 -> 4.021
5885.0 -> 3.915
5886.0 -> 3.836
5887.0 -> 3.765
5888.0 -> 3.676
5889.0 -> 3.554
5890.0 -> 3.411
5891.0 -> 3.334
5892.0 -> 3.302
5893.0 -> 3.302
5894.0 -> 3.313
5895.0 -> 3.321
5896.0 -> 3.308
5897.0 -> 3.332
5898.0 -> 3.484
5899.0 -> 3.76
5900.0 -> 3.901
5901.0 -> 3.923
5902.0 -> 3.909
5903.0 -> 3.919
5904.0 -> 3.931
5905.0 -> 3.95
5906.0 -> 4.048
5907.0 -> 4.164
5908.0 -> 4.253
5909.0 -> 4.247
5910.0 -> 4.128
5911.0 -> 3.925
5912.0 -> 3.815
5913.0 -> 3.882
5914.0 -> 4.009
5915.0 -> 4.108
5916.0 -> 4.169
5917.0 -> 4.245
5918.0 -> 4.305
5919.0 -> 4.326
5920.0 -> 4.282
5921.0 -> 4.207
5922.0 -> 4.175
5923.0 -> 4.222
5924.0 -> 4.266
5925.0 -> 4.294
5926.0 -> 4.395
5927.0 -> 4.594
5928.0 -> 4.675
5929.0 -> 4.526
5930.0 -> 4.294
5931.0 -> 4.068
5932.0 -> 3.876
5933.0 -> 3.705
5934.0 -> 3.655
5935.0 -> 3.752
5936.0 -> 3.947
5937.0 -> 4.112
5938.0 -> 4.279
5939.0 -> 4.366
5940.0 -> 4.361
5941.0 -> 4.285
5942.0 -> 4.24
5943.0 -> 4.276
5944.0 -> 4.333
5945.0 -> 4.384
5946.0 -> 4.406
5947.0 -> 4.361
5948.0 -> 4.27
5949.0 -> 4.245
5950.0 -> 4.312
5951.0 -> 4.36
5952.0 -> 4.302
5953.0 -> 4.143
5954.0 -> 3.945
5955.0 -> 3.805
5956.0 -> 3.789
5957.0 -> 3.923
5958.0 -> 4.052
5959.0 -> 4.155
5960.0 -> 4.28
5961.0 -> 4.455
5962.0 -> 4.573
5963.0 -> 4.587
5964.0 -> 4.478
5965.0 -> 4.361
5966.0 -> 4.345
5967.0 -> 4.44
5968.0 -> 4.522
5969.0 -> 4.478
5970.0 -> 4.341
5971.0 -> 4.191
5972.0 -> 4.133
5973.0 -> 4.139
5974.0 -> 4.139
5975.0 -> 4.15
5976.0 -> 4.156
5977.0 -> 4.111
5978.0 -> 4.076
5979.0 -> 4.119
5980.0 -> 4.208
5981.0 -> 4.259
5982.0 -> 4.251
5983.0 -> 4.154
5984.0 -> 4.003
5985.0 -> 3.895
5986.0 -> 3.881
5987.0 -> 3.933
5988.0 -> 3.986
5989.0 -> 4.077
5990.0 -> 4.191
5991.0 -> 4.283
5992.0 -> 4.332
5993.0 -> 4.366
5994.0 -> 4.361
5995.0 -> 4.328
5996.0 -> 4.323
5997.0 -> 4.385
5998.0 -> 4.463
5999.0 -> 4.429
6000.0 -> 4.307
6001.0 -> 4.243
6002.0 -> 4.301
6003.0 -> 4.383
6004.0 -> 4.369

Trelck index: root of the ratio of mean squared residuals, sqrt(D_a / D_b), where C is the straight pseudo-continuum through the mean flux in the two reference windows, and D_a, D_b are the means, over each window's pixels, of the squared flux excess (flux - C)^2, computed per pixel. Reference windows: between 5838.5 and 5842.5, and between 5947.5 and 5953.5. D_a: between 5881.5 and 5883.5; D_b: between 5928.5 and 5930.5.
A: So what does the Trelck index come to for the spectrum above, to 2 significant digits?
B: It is 2.1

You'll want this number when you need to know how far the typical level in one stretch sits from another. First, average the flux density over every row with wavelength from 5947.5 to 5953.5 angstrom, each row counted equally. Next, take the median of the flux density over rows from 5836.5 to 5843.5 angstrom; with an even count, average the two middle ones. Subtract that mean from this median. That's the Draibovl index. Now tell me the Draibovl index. 0.3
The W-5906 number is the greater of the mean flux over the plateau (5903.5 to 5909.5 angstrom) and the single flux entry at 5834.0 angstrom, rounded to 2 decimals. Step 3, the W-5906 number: 4.32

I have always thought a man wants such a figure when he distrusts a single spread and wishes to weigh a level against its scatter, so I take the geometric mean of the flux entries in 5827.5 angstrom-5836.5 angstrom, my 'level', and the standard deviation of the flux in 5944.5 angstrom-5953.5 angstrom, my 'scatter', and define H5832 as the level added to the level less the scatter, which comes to 8.50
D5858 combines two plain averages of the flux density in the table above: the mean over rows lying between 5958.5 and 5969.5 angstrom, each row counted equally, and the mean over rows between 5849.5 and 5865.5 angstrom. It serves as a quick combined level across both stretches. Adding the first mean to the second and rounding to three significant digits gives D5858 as 8.71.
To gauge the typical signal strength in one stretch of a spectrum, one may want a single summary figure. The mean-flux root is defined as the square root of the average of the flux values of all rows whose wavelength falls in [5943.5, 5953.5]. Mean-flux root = 2.08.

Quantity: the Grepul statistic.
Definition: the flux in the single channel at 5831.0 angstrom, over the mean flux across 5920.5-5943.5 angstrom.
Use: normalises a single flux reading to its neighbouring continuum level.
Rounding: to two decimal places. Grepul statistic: 0.97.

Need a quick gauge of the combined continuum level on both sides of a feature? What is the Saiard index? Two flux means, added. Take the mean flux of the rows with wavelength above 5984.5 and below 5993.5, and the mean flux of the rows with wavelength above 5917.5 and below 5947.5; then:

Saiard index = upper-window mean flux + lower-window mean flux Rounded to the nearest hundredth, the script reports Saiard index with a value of 8.34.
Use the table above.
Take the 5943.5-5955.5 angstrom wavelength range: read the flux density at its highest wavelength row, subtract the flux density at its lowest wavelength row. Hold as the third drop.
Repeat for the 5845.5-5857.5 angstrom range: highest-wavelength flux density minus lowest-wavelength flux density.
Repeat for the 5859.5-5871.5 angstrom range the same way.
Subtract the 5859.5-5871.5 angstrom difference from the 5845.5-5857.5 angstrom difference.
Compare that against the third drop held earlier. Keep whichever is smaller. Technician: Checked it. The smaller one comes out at -0.53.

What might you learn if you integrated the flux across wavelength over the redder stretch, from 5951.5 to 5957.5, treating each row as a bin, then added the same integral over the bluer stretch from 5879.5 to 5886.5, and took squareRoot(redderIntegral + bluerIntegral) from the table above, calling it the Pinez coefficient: 7.2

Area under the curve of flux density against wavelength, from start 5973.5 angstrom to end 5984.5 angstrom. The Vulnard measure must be 46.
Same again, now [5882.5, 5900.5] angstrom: 65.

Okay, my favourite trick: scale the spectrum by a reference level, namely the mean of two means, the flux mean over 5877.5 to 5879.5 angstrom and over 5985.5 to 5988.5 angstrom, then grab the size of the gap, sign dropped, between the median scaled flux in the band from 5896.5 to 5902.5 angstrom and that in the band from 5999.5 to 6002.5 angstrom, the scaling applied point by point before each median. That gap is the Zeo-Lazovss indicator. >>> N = 0.118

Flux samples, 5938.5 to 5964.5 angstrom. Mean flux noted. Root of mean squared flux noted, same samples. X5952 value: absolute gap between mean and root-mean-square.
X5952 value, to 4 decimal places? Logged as 0.0049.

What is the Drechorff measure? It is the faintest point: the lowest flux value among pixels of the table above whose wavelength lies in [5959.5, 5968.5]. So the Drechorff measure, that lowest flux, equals 4.28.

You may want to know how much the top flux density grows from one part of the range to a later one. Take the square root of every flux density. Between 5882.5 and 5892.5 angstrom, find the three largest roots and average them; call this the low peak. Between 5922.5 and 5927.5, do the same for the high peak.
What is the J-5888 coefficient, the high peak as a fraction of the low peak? 1.05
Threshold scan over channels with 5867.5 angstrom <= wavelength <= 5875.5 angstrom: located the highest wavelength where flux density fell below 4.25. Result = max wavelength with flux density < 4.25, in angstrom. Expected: 5868.0 angstrom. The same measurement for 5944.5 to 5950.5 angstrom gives 5949.0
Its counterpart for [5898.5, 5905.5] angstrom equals 5905.0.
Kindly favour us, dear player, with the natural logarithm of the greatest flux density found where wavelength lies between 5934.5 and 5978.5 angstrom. 1.52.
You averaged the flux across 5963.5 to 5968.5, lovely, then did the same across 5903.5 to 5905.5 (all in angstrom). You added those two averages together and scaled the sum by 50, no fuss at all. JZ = 418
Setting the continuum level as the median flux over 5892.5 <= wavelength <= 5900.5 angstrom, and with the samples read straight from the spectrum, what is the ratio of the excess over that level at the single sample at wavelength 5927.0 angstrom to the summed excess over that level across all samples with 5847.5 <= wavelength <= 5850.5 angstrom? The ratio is 0.45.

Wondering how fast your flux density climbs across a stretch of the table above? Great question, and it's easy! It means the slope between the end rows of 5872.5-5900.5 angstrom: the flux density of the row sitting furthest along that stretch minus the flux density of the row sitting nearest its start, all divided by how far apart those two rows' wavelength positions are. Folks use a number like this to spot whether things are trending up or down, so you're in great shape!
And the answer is -0.02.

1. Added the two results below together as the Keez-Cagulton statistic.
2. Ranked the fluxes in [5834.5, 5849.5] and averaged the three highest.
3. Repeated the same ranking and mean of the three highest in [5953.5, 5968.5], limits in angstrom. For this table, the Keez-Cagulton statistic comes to 9.18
